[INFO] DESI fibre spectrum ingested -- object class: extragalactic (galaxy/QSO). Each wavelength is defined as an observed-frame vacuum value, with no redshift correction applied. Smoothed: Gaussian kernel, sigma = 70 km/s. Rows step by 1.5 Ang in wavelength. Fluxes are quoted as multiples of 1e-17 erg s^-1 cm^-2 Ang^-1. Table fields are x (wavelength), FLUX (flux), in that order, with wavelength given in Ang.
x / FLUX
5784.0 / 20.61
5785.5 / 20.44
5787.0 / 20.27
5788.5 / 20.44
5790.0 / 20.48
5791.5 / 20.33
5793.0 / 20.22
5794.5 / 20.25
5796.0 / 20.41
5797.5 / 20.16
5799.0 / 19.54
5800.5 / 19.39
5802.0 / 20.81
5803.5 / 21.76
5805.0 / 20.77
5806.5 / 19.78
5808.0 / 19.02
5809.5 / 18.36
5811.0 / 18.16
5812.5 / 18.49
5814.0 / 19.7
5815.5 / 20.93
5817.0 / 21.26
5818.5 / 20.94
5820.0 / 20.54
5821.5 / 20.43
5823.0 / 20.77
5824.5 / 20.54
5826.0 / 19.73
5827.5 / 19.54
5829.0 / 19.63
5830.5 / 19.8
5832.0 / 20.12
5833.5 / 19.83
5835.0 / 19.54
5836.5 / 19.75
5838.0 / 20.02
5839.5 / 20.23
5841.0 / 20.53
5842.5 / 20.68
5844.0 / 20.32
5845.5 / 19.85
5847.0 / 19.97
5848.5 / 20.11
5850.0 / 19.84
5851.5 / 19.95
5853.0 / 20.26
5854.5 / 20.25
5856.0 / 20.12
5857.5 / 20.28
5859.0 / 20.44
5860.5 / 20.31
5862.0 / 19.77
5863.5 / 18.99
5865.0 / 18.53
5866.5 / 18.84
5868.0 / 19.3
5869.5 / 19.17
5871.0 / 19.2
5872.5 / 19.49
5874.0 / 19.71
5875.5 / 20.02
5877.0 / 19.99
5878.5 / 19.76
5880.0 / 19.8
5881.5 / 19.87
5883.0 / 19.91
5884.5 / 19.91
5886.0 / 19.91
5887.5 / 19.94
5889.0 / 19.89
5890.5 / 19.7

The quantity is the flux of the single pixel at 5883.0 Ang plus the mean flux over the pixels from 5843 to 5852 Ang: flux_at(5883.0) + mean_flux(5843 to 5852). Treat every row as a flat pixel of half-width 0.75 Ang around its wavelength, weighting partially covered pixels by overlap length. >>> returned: 39.9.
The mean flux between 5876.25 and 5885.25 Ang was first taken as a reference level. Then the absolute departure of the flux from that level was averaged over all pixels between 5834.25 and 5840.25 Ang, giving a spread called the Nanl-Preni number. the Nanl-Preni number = 0.24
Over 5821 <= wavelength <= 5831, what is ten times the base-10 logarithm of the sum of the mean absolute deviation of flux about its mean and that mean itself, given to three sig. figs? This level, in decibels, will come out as 13.1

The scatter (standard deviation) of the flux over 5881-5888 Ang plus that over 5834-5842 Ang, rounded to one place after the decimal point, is 0.4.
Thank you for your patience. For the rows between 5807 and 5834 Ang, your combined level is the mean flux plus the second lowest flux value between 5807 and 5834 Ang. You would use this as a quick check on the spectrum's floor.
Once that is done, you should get 38.2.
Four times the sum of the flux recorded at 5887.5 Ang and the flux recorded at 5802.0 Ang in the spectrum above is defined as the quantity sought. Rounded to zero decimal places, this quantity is 163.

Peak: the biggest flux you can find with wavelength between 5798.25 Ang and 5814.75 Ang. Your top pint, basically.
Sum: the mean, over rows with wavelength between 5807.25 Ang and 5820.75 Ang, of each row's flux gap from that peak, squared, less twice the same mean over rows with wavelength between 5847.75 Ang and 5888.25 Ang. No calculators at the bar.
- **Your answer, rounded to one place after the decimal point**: -2.8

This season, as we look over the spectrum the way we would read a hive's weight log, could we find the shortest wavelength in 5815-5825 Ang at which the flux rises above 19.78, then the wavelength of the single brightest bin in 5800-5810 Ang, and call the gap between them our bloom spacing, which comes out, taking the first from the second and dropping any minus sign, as 12.0 Ang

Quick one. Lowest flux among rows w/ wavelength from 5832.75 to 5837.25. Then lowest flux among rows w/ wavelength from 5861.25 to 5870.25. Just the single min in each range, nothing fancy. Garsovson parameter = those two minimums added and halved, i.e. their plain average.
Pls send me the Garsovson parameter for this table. 19.0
